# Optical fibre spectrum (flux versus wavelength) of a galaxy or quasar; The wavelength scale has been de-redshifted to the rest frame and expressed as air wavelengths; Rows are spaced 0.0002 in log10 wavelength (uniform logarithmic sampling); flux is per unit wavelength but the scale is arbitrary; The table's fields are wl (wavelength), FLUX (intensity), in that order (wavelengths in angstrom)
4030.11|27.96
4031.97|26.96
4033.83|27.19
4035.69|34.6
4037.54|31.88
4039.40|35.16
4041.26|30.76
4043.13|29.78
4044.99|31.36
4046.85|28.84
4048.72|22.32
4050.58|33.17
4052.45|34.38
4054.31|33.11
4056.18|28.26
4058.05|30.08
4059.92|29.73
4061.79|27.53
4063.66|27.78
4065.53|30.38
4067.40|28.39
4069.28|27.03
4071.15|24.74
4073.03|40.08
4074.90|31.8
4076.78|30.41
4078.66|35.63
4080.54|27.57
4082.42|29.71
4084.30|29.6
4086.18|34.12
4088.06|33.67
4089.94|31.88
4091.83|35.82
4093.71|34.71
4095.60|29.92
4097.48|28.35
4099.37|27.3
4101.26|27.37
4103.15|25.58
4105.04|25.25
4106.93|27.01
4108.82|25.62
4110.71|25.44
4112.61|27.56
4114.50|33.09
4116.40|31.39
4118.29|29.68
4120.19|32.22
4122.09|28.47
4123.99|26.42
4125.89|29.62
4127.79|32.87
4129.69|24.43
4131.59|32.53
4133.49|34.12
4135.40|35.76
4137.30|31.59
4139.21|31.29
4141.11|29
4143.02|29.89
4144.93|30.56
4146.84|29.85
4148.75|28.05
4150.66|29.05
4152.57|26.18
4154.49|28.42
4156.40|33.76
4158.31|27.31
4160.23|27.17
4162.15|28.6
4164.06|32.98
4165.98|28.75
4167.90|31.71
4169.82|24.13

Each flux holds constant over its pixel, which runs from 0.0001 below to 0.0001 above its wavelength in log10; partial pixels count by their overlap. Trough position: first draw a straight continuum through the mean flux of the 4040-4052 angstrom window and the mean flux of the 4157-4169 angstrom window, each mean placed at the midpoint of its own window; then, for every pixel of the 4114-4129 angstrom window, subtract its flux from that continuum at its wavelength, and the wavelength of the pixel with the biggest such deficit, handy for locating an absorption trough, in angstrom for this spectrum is 4123.99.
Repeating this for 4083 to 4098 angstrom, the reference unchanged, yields 4097.48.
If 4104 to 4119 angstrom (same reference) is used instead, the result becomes 4105.04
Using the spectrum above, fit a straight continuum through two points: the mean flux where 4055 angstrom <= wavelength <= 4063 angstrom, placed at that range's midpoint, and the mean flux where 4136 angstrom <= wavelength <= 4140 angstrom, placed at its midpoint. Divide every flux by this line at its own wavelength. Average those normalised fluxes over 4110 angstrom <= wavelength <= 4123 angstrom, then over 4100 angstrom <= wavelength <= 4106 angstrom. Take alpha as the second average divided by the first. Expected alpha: 0.89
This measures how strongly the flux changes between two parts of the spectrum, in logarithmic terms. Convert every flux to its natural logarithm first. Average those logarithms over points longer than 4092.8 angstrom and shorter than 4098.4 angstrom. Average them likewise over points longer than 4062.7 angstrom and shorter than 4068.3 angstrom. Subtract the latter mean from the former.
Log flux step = 0.07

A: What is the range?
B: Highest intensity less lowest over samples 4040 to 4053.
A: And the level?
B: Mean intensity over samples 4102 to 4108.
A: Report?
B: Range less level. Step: -14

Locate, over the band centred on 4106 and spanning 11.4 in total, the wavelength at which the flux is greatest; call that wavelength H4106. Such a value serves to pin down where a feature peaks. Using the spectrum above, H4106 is 4101.26 angstrom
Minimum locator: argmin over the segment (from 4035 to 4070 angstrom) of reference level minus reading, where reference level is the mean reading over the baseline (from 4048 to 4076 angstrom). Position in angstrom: 4039.40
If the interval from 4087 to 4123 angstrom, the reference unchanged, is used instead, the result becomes 4091.83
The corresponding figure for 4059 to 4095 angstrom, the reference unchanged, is 4073.03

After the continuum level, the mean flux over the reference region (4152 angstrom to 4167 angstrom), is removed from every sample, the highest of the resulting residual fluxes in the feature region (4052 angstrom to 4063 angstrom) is 5.2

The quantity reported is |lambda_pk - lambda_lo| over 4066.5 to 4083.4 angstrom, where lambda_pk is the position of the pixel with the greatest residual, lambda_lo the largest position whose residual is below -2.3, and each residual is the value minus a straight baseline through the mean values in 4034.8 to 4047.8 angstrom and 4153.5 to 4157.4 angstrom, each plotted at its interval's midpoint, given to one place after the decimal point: 7.5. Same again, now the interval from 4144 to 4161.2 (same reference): 3.8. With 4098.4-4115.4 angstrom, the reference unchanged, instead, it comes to 1.9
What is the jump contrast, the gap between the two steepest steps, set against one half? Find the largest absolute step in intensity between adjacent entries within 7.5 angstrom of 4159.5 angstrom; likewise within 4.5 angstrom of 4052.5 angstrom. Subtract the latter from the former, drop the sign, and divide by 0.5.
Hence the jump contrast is 8.8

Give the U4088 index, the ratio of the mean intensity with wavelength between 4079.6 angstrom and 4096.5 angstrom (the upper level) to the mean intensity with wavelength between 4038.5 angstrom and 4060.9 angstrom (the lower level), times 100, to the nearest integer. 104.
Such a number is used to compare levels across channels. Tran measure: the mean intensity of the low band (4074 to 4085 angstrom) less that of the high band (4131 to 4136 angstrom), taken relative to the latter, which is -0.10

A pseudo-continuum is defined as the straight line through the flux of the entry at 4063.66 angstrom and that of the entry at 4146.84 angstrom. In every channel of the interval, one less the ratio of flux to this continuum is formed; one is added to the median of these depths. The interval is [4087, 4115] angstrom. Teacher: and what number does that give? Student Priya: 1.05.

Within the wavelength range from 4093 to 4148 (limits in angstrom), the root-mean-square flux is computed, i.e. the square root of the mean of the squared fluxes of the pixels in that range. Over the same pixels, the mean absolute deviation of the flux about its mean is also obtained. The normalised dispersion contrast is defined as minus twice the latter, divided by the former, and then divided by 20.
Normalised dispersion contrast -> -0.0084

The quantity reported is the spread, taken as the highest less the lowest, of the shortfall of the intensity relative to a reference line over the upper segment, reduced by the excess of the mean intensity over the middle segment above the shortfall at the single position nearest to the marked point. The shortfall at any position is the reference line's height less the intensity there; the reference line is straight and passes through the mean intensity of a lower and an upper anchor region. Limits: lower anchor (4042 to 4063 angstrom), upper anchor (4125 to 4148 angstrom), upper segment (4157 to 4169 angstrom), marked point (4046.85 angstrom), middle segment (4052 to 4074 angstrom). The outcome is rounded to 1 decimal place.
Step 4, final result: -23.4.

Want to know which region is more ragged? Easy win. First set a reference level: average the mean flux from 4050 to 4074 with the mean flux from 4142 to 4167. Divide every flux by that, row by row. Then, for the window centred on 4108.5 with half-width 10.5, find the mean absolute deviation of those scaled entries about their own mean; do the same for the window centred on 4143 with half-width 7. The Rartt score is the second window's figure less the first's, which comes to -0.034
